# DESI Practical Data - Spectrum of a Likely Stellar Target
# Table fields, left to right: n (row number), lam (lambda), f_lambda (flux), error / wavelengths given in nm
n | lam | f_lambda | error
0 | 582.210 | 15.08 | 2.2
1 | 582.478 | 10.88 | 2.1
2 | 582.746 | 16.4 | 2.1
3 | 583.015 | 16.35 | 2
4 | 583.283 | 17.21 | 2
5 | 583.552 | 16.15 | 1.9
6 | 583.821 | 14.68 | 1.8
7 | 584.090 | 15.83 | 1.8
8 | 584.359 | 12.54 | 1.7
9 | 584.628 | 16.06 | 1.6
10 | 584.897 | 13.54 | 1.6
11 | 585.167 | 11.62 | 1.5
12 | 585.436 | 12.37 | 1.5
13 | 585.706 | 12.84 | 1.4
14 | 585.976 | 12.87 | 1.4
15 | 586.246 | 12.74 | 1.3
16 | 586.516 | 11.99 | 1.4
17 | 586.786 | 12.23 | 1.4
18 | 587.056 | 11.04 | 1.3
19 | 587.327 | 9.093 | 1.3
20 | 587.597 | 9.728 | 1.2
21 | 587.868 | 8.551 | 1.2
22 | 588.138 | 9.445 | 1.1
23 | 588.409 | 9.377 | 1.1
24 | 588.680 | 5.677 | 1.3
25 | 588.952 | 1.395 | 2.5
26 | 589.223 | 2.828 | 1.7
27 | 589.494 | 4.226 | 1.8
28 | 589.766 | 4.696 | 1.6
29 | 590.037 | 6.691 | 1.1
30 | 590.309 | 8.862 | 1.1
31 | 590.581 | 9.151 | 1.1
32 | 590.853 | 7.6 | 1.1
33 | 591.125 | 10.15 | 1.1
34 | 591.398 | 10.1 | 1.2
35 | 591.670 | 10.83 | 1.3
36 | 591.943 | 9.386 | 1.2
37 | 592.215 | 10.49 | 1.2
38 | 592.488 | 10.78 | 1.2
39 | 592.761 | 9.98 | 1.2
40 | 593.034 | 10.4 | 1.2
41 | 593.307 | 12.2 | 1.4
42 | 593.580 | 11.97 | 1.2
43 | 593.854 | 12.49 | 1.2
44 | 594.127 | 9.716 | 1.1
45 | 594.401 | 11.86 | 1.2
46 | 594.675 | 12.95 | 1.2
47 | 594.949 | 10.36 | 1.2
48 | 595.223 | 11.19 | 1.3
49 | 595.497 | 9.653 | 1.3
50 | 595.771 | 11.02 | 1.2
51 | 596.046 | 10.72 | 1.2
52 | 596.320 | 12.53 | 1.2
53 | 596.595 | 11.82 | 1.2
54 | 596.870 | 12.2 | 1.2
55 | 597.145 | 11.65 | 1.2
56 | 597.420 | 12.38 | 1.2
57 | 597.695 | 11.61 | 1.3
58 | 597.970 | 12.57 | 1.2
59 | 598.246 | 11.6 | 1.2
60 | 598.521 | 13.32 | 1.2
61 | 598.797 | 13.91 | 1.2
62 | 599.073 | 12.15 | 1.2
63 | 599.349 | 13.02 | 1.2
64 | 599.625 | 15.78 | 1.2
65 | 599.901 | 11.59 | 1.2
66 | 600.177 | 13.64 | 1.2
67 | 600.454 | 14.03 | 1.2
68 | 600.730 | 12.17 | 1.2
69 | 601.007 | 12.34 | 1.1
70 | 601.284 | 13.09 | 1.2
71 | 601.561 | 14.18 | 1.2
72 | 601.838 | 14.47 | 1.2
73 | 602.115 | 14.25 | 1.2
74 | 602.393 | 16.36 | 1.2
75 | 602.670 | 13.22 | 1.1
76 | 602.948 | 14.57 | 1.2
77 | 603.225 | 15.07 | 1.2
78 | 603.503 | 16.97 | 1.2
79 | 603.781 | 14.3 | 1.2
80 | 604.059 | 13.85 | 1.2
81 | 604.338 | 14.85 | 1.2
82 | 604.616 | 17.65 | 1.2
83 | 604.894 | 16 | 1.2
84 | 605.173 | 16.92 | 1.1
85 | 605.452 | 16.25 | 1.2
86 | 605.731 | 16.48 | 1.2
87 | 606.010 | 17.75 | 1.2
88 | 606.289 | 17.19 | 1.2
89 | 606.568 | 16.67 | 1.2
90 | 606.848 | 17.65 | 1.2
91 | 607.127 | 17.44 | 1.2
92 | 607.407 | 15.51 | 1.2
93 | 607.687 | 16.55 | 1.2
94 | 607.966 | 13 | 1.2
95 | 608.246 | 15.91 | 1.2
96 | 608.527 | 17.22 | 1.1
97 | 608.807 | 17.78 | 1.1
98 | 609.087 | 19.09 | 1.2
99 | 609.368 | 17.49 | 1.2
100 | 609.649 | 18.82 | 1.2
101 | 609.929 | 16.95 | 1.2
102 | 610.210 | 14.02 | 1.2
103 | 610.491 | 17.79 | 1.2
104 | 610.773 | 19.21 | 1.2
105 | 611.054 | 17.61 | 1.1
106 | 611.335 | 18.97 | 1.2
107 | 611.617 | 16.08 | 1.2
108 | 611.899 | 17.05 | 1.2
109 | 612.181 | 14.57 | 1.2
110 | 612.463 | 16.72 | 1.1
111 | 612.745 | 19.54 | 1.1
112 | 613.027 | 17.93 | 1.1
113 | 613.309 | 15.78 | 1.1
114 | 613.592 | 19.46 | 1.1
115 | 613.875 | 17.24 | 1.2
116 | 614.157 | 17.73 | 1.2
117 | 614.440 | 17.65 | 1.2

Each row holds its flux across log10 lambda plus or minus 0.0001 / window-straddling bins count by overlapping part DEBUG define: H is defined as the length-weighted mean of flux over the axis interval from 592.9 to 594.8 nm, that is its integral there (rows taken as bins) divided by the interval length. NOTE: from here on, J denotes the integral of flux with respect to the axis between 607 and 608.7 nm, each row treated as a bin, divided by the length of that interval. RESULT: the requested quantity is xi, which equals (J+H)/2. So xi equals 13.8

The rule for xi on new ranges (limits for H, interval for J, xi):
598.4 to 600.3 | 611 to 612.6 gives 15.1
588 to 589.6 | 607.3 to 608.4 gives 10.4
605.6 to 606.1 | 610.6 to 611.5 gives 17.8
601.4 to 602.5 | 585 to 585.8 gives 13.5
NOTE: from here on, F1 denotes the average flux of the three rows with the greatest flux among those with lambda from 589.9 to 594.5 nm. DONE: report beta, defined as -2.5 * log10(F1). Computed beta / -2.72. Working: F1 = 12.2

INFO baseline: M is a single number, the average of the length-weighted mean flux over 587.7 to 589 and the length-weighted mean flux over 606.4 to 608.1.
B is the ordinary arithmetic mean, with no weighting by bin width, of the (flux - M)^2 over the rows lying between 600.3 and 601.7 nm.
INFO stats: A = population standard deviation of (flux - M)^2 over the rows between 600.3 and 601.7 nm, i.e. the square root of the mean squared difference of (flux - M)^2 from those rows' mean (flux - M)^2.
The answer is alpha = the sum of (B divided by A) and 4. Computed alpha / 5.1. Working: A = 2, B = 3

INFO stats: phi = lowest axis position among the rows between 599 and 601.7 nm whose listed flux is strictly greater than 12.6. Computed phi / 599.349 nm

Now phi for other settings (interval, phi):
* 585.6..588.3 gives 585.706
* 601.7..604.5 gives 601.838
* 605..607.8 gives 605.173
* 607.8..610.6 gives 607.966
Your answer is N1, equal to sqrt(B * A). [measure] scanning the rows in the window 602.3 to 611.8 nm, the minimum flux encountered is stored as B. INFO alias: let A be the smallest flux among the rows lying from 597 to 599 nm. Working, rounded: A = 11.6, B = 13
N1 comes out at 12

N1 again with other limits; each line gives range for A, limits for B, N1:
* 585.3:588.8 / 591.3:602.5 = 7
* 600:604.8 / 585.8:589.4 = 4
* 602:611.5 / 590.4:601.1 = 10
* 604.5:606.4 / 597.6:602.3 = 14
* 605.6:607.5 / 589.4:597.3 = 8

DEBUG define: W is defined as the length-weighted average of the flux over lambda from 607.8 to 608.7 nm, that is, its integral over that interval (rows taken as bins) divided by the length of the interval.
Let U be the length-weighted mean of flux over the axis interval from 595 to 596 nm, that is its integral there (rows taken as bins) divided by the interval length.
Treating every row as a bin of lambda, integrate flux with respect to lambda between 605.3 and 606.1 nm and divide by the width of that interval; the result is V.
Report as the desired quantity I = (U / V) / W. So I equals 0.04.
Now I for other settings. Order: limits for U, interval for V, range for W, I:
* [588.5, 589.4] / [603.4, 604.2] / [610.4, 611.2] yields 0.01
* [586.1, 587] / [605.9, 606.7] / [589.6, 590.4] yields 0.11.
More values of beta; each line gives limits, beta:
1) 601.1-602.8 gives -2.94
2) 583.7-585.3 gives -2.98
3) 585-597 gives -2.78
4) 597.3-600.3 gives -2.90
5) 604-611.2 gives -3.20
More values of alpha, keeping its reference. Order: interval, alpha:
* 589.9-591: 5.9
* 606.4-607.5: 7.3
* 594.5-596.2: 5.2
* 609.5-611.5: 6.3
